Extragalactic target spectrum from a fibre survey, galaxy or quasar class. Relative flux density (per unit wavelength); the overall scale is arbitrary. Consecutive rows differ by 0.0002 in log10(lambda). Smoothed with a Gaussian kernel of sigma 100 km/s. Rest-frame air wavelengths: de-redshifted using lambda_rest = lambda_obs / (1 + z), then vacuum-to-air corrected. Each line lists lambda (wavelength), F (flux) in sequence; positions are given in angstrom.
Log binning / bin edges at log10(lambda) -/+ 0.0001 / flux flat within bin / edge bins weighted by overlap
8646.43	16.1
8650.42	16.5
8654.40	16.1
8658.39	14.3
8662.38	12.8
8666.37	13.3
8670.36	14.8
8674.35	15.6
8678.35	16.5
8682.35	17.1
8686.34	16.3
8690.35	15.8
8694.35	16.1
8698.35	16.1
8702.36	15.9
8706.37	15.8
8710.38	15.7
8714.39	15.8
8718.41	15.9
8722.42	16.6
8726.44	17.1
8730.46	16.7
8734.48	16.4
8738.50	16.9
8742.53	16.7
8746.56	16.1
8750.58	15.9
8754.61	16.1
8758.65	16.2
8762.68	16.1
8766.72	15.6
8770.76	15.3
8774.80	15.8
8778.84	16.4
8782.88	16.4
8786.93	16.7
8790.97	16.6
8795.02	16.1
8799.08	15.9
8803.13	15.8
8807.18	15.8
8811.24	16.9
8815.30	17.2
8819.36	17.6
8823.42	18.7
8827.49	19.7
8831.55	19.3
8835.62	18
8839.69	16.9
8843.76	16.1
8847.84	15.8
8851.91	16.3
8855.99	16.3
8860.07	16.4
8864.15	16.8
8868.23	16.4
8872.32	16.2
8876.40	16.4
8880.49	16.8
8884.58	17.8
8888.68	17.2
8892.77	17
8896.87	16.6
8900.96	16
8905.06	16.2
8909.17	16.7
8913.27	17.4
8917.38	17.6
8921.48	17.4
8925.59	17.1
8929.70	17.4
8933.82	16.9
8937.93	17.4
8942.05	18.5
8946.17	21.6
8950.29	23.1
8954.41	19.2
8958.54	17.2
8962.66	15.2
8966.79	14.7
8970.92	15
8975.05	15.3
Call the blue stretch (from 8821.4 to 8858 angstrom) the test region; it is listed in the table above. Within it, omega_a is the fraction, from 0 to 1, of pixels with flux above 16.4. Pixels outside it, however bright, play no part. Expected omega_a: 0.56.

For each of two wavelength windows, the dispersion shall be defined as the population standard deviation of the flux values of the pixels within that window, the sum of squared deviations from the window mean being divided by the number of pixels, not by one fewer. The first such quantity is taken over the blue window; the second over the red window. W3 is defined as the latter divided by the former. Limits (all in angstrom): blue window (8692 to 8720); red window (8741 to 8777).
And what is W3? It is 2.6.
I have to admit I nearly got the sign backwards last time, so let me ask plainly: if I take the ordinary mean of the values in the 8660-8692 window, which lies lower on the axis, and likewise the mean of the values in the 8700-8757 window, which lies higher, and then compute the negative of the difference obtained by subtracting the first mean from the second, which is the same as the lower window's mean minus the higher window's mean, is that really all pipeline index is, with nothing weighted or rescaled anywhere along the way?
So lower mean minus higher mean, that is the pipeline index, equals -1.0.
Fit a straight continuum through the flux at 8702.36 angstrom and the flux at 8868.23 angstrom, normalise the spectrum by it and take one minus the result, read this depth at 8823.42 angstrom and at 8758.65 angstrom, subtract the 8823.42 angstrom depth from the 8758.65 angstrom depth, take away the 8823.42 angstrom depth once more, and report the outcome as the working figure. 0.29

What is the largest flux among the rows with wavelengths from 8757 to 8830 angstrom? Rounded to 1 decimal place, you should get 19.7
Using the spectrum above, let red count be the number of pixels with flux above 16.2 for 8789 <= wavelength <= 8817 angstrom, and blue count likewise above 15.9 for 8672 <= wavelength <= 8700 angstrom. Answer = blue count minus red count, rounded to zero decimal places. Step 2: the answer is 2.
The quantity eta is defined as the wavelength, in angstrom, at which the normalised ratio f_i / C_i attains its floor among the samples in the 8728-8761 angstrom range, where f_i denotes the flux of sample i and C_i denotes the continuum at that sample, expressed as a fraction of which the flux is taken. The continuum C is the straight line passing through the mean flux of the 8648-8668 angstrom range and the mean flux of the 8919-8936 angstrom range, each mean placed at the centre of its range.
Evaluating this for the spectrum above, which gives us 8750.58 angstrom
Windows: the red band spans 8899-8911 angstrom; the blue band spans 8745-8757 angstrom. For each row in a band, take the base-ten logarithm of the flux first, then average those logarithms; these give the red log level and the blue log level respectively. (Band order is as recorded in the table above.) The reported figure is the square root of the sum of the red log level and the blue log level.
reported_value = 1.55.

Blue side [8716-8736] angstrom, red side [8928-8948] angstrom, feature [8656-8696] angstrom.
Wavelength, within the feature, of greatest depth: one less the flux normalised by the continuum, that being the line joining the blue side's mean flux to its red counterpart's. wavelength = 8662.38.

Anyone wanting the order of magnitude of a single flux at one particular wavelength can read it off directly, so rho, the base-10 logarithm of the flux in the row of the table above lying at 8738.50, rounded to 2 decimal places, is 1.23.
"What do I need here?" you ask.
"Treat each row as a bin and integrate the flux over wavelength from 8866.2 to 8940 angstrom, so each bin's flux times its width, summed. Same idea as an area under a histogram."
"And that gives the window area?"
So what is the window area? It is 1248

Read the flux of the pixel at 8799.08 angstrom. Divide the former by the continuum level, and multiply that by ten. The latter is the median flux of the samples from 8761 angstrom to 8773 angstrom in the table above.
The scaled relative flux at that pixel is 10.2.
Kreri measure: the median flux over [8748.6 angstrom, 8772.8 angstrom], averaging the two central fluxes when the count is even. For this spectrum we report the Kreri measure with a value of 16.0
